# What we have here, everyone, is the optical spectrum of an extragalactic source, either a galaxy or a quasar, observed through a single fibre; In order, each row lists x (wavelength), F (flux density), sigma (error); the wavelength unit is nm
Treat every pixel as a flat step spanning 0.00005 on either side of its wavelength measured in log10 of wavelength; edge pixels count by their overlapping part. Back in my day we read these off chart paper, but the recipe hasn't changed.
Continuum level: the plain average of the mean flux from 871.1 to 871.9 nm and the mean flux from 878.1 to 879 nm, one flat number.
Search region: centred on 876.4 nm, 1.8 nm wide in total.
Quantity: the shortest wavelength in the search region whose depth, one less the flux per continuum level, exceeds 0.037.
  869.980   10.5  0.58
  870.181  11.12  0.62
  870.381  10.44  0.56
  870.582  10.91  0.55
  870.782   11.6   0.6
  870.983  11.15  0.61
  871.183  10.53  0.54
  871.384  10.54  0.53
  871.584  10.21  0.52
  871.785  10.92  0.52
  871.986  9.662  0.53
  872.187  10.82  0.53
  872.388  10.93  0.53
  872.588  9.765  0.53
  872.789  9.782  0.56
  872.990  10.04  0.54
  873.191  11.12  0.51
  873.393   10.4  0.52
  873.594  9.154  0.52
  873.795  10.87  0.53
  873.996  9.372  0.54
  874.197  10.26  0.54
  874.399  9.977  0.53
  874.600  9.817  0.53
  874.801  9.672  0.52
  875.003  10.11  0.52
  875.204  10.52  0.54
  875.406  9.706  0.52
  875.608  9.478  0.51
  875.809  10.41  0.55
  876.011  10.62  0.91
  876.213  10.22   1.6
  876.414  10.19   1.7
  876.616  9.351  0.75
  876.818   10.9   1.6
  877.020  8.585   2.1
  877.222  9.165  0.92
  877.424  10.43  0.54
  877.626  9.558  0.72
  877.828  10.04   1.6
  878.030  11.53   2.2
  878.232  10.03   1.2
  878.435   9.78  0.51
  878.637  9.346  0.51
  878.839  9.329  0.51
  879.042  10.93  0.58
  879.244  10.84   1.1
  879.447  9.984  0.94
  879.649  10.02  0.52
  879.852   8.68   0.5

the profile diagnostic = 875.608 nm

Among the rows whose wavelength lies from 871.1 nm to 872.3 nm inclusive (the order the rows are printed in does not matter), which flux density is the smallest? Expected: 9.662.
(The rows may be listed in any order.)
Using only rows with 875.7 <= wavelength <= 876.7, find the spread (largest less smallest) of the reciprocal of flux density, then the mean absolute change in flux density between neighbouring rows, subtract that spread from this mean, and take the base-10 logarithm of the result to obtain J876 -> -0.45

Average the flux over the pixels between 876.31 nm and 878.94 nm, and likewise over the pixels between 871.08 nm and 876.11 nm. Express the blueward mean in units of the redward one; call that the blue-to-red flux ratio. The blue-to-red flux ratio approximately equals 1.03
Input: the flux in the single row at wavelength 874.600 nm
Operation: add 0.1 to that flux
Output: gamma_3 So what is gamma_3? 9.9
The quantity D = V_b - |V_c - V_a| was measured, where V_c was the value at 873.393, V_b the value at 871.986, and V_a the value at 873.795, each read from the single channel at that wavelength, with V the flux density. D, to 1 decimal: 9.2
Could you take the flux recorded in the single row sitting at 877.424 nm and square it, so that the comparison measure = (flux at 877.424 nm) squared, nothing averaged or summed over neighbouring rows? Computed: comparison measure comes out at 109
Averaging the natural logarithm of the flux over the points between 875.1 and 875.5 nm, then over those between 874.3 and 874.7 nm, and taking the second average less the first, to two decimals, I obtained -0.02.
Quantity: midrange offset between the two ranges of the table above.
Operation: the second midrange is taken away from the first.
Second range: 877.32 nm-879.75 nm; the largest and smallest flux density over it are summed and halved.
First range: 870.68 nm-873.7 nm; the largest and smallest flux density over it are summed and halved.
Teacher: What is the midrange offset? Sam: -0.05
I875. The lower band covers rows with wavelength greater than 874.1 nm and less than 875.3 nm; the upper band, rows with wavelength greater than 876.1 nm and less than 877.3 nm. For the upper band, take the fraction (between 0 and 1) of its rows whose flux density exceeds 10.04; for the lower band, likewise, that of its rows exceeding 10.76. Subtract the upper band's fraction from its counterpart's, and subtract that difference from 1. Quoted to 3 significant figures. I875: 1.50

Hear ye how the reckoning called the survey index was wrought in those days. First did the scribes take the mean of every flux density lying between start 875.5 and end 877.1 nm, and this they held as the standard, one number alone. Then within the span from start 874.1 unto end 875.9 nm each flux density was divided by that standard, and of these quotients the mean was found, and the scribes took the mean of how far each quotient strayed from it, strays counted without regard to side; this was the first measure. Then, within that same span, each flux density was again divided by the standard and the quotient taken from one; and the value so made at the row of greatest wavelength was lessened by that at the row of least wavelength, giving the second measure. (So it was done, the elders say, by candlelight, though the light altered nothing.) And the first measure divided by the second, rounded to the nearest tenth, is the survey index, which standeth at -2.0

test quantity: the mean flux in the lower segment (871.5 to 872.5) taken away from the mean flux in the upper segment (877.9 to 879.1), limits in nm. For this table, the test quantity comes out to -0.4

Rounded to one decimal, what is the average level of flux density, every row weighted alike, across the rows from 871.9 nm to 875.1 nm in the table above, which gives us 10.1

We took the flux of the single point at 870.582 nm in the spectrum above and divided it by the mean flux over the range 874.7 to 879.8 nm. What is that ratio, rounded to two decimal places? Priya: 1.09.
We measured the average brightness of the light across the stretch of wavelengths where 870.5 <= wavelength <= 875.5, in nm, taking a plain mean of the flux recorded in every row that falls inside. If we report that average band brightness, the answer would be 10.3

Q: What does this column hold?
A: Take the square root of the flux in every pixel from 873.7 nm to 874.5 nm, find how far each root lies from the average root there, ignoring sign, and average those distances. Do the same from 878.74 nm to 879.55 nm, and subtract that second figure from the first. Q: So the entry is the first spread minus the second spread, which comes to -0.026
